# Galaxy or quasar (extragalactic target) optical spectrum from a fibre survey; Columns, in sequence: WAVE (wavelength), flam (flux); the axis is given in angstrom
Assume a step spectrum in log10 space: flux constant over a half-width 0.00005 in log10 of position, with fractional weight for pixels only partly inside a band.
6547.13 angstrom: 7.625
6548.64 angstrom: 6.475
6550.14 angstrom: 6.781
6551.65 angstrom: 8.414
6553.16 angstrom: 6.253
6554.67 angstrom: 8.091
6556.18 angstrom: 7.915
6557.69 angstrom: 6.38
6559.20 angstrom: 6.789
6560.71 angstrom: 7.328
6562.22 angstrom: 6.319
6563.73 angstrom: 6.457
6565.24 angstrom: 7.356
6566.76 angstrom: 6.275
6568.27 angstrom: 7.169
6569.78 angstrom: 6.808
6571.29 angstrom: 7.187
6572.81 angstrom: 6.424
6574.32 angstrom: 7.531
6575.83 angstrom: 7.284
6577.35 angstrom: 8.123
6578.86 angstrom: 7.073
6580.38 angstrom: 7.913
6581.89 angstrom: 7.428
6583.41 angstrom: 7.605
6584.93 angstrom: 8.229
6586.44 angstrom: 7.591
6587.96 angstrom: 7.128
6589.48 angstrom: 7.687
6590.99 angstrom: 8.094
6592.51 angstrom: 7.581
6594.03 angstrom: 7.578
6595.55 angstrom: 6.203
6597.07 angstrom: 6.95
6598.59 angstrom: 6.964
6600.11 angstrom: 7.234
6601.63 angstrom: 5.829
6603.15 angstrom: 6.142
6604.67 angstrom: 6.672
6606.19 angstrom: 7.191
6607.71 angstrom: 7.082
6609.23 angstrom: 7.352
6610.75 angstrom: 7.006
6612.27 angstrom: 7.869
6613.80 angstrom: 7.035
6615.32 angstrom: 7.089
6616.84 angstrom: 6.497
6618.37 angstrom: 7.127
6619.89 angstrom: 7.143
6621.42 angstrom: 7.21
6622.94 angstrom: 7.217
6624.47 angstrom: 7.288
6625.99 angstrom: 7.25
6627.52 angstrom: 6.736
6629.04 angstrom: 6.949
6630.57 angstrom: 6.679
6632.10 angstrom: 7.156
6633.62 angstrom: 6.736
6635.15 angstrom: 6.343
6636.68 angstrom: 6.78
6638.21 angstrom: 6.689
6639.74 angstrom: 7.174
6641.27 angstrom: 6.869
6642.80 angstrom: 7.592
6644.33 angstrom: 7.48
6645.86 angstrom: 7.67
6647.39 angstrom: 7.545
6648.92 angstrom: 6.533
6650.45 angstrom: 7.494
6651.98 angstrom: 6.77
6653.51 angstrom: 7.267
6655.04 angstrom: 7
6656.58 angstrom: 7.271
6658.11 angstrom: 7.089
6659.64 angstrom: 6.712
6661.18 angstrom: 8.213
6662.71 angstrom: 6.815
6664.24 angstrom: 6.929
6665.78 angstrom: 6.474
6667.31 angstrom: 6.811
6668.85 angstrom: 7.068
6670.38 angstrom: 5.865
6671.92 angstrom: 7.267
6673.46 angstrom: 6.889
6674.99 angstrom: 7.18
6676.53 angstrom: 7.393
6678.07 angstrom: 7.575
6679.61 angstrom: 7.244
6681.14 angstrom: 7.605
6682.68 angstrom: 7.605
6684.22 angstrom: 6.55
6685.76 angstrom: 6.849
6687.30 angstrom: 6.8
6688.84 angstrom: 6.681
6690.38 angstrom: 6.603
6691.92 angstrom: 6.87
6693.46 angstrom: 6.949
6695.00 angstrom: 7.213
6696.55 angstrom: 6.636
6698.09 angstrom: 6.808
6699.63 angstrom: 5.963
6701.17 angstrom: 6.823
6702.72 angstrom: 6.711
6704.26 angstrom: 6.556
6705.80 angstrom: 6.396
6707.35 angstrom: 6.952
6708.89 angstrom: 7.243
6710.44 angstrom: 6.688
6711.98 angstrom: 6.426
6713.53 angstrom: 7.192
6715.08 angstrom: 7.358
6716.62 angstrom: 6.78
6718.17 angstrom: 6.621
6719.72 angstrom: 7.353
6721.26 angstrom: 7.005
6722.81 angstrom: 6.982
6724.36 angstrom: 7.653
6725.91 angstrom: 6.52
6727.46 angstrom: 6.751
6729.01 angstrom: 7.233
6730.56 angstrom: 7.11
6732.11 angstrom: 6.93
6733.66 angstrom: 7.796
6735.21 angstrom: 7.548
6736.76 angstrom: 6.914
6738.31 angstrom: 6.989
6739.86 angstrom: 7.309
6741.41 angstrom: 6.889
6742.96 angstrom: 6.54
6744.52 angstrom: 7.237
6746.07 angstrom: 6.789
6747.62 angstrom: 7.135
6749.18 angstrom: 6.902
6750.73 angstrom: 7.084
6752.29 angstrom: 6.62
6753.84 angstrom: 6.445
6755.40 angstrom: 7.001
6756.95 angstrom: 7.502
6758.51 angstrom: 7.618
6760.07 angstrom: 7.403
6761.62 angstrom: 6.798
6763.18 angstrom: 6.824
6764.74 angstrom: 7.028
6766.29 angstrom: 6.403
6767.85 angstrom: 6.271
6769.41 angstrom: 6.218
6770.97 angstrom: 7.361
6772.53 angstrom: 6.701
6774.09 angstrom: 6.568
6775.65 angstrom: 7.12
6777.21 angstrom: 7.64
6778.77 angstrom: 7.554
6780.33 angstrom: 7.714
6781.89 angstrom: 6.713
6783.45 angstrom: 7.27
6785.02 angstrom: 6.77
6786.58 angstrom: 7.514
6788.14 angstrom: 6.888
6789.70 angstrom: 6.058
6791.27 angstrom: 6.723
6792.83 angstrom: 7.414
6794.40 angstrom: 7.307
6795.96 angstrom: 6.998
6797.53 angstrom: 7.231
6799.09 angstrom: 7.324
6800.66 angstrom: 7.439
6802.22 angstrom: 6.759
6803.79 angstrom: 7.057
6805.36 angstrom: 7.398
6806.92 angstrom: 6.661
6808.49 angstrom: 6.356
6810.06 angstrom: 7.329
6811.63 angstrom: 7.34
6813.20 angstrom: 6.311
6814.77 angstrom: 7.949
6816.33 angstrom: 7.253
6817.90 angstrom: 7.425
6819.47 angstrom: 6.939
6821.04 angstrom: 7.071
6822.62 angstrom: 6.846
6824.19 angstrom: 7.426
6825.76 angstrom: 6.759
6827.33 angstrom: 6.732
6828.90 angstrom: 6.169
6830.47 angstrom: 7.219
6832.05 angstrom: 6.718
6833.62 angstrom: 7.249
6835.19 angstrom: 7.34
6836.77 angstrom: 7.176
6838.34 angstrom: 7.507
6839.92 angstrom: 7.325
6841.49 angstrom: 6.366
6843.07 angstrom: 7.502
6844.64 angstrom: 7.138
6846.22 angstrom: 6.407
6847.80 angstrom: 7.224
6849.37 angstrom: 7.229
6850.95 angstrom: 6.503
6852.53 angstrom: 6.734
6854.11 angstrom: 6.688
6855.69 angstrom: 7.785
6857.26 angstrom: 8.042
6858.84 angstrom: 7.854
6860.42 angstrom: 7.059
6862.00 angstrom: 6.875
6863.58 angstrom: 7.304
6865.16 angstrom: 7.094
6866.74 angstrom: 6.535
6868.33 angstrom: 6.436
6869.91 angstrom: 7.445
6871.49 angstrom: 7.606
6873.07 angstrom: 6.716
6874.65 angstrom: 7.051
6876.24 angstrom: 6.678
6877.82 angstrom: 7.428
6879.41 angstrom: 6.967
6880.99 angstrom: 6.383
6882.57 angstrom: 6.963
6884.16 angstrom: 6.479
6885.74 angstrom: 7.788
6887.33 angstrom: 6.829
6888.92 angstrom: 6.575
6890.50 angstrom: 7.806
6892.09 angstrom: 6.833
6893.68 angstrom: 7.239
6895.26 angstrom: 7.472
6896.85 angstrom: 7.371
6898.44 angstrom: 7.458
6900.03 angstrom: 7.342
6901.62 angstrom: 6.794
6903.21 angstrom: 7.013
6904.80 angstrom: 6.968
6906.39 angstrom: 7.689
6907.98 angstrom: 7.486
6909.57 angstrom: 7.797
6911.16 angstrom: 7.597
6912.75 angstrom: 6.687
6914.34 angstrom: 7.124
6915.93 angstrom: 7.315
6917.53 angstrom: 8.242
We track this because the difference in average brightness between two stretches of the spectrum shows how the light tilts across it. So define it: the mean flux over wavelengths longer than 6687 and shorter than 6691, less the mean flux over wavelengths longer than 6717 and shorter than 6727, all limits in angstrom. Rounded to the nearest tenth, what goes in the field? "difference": -0.3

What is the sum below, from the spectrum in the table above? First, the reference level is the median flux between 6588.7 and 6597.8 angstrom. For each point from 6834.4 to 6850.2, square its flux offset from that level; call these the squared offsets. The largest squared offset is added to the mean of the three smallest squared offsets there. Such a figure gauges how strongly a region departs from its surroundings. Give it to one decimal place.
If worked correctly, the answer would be 1.5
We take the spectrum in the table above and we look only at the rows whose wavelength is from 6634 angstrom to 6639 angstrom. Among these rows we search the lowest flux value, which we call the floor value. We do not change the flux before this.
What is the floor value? 6.343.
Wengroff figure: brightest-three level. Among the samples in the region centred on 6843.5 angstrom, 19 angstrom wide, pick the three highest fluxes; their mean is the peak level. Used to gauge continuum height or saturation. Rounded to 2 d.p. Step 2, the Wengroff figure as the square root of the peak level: 2.73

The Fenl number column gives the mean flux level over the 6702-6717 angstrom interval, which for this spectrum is 6.83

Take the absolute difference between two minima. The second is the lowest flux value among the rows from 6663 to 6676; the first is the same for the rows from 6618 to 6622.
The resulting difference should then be 1.3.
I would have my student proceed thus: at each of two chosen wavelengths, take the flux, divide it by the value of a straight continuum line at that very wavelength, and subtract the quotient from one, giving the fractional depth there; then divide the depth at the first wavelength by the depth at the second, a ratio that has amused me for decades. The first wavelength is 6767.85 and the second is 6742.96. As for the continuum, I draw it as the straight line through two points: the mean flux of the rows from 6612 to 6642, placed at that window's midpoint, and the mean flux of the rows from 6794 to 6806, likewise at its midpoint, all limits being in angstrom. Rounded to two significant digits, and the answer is 1.5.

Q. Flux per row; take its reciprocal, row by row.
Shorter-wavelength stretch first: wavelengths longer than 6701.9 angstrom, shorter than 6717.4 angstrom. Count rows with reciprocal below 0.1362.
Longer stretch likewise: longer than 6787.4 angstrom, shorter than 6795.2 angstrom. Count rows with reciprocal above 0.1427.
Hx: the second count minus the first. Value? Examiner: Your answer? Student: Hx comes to 2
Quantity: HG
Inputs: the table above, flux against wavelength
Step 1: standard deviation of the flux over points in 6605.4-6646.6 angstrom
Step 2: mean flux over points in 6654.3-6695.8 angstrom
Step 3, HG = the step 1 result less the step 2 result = -6.67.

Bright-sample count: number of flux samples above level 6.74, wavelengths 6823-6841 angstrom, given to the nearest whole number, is 8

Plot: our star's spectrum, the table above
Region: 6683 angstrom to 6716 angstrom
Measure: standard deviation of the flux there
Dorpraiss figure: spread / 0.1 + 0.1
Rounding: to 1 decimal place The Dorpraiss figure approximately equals 3.3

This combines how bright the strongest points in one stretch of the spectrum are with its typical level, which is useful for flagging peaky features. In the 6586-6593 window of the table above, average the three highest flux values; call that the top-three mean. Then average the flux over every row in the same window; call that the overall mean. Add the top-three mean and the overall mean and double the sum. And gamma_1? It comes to 30.8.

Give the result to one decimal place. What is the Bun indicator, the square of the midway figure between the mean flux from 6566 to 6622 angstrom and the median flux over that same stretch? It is 51.4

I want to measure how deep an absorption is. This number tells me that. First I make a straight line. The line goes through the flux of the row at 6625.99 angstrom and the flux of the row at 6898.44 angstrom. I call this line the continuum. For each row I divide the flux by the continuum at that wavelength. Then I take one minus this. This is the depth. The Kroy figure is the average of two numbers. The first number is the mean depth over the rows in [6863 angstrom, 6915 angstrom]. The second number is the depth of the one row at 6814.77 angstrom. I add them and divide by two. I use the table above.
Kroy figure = -0.015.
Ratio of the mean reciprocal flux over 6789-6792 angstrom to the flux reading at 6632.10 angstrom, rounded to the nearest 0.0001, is 0.0219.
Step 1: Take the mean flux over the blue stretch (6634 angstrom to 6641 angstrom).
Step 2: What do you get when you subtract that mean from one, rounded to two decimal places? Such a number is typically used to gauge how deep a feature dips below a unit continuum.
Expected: -5.75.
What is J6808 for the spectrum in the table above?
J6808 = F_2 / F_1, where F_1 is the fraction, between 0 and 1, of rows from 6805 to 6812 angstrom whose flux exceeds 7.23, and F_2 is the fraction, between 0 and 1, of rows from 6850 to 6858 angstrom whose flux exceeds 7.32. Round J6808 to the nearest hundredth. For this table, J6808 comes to 0.67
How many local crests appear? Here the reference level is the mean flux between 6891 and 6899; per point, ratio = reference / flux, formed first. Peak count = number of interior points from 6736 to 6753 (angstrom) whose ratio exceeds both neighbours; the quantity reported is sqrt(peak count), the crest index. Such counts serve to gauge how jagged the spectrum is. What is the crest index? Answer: 1.73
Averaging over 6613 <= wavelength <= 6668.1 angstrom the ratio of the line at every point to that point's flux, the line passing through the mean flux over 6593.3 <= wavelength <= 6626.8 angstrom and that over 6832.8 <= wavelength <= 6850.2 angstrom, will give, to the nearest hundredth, 1.00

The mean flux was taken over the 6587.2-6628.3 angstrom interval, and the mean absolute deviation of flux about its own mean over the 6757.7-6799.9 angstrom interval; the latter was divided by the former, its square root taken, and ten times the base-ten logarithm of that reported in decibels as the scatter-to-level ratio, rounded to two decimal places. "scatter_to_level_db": -6.29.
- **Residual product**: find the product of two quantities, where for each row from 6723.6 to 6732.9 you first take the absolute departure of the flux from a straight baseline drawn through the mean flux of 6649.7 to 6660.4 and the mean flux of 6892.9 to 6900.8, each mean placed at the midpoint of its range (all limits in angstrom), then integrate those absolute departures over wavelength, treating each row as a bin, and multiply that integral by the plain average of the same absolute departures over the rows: 1.0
